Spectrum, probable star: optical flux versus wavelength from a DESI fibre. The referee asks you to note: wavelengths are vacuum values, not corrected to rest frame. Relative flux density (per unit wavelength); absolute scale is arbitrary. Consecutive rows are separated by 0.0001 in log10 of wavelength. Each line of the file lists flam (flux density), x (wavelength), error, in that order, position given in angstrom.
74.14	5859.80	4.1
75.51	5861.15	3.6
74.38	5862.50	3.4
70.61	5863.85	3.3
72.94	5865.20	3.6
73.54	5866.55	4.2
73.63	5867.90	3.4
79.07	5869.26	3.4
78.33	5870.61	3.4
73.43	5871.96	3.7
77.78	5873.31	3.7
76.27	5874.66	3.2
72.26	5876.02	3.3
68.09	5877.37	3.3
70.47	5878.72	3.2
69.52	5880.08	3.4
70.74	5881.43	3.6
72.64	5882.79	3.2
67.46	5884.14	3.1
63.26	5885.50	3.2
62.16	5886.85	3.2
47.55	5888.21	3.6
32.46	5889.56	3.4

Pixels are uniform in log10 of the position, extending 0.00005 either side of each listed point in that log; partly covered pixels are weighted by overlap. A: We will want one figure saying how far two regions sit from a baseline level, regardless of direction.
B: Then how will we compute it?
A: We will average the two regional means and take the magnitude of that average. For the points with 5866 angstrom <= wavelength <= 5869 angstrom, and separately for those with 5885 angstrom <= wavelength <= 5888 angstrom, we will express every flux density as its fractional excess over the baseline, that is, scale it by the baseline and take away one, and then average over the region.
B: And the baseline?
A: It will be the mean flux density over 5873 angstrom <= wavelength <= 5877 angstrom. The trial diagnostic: 0.10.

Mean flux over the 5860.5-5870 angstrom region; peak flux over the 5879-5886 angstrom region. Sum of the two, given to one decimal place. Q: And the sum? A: 146.9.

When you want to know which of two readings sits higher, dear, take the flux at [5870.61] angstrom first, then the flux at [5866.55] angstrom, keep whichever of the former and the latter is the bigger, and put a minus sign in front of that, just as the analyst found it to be -78.3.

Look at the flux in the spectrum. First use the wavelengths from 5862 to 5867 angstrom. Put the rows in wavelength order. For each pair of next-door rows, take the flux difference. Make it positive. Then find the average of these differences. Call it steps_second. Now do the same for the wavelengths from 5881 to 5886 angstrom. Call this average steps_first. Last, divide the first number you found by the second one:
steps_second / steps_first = 0.594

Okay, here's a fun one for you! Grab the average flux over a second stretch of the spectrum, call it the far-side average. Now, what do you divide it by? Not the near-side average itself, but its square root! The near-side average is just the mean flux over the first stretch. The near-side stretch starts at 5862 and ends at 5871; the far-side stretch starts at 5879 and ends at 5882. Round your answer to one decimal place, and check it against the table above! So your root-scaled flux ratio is 8.1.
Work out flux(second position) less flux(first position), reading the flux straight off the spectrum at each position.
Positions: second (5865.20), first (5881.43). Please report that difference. 2.2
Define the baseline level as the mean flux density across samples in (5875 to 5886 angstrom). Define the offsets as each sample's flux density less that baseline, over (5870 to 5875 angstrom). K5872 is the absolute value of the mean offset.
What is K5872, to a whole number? 7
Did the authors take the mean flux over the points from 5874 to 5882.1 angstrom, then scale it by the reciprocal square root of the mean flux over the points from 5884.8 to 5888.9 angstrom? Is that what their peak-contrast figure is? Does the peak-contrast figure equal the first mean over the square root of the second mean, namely 9.38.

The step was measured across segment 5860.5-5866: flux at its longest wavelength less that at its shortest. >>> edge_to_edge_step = -3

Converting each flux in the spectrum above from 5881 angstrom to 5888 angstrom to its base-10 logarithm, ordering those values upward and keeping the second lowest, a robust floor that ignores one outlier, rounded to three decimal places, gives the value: 1.801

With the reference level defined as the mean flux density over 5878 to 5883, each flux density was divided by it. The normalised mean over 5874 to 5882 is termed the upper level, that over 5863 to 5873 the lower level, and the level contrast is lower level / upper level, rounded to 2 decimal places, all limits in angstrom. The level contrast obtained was 1.05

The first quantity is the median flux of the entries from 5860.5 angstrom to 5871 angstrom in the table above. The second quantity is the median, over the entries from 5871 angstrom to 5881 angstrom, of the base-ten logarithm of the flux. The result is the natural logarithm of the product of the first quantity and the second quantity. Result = 4.92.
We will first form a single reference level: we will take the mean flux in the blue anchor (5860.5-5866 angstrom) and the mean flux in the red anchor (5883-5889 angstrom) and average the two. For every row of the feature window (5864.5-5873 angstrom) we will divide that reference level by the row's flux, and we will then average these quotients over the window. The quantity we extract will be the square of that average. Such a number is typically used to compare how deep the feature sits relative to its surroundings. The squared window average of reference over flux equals 0.79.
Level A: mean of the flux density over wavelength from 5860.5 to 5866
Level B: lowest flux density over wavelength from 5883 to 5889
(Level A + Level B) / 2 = 60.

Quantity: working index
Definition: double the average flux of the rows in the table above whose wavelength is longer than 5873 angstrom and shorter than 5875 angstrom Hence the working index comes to 154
